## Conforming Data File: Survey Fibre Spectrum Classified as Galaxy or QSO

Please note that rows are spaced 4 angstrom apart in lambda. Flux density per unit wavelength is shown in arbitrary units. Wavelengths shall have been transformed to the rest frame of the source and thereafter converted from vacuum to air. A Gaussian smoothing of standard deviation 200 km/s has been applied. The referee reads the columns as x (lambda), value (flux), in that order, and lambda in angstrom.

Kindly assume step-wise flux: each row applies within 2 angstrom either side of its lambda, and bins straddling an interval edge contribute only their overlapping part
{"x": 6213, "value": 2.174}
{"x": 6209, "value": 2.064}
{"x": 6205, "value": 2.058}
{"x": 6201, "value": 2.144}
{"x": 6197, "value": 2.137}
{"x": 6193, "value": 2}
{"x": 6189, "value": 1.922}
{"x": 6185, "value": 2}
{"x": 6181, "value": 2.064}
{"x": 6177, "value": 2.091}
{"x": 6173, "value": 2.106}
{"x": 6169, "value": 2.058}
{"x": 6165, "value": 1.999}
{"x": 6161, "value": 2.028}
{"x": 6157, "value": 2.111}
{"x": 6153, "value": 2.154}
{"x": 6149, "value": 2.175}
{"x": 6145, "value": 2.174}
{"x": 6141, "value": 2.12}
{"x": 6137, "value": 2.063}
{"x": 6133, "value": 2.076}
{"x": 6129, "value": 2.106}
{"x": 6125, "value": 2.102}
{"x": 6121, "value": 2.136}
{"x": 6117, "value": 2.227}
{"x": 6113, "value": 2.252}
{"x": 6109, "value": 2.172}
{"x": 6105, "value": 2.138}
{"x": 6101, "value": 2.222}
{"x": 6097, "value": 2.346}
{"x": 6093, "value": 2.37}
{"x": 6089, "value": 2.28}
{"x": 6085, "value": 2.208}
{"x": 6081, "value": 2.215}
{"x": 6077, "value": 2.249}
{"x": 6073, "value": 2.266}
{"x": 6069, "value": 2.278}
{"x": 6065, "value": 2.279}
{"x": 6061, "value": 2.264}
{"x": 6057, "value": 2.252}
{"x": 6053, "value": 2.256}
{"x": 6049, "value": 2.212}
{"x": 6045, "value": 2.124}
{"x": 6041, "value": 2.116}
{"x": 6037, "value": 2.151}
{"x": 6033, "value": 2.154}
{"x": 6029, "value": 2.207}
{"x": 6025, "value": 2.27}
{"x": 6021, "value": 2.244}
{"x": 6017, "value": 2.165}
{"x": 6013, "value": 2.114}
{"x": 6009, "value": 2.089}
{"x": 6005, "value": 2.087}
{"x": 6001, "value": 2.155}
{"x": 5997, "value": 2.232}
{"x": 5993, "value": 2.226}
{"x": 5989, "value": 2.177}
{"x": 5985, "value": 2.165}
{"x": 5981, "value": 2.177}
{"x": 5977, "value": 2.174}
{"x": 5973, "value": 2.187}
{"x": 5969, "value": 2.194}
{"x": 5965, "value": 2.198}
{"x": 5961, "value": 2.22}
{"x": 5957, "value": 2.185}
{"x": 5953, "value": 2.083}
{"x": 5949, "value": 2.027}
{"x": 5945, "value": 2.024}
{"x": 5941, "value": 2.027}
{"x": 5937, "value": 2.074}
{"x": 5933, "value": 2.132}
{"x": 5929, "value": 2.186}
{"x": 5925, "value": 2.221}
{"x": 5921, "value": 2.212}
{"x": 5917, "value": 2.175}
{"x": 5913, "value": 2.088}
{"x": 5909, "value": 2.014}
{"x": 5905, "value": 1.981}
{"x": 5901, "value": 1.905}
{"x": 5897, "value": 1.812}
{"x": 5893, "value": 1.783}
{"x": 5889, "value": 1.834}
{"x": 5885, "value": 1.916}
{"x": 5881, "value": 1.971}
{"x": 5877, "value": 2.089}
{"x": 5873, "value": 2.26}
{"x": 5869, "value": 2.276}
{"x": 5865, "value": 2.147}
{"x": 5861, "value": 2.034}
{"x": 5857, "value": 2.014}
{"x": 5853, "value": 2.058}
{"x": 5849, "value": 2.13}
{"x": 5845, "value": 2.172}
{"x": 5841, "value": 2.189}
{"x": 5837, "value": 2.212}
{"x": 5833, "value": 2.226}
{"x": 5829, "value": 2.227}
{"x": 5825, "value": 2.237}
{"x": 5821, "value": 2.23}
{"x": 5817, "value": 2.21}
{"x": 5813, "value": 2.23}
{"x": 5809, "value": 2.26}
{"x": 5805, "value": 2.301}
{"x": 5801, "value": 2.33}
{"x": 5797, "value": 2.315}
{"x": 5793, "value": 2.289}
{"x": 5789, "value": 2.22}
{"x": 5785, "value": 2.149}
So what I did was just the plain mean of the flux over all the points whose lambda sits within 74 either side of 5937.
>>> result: 2.10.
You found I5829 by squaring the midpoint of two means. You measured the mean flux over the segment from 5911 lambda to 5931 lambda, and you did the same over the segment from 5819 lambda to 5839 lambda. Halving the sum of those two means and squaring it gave 4.85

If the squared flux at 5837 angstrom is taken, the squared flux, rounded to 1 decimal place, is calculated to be 4.9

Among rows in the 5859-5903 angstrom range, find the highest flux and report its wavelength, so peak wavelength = 5869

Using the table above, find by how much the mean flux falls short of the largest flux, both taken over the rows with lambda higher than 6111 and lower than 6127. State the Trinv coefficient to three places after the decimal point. 0.073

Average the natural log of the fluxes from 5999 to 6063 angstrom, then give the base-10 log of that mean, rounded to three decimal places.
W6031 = -0.109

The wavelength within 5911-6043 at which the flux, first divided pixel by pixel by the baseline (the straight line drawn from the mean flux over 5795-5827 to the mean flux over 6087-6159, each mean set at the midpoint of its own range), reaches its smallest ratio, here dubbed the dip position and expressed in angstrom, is 5945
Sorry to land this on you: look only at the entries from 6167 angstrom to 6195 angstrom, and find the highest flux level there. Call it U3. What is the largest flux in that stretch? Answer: 2.106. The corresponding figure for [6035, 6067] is 2.279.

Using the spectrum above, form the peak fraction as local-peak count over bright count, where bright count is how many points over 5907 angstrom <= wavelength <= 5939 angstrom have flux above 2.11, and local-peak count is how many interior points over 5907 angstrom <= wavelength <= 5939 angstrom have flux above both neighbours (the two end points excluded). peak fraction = 0.20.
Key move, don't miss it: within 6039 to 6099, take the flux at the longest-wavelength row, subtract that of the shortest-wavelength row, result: 0.23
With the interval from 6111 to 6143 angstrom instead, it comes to -0.13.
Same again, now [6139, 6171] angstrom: -0.06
